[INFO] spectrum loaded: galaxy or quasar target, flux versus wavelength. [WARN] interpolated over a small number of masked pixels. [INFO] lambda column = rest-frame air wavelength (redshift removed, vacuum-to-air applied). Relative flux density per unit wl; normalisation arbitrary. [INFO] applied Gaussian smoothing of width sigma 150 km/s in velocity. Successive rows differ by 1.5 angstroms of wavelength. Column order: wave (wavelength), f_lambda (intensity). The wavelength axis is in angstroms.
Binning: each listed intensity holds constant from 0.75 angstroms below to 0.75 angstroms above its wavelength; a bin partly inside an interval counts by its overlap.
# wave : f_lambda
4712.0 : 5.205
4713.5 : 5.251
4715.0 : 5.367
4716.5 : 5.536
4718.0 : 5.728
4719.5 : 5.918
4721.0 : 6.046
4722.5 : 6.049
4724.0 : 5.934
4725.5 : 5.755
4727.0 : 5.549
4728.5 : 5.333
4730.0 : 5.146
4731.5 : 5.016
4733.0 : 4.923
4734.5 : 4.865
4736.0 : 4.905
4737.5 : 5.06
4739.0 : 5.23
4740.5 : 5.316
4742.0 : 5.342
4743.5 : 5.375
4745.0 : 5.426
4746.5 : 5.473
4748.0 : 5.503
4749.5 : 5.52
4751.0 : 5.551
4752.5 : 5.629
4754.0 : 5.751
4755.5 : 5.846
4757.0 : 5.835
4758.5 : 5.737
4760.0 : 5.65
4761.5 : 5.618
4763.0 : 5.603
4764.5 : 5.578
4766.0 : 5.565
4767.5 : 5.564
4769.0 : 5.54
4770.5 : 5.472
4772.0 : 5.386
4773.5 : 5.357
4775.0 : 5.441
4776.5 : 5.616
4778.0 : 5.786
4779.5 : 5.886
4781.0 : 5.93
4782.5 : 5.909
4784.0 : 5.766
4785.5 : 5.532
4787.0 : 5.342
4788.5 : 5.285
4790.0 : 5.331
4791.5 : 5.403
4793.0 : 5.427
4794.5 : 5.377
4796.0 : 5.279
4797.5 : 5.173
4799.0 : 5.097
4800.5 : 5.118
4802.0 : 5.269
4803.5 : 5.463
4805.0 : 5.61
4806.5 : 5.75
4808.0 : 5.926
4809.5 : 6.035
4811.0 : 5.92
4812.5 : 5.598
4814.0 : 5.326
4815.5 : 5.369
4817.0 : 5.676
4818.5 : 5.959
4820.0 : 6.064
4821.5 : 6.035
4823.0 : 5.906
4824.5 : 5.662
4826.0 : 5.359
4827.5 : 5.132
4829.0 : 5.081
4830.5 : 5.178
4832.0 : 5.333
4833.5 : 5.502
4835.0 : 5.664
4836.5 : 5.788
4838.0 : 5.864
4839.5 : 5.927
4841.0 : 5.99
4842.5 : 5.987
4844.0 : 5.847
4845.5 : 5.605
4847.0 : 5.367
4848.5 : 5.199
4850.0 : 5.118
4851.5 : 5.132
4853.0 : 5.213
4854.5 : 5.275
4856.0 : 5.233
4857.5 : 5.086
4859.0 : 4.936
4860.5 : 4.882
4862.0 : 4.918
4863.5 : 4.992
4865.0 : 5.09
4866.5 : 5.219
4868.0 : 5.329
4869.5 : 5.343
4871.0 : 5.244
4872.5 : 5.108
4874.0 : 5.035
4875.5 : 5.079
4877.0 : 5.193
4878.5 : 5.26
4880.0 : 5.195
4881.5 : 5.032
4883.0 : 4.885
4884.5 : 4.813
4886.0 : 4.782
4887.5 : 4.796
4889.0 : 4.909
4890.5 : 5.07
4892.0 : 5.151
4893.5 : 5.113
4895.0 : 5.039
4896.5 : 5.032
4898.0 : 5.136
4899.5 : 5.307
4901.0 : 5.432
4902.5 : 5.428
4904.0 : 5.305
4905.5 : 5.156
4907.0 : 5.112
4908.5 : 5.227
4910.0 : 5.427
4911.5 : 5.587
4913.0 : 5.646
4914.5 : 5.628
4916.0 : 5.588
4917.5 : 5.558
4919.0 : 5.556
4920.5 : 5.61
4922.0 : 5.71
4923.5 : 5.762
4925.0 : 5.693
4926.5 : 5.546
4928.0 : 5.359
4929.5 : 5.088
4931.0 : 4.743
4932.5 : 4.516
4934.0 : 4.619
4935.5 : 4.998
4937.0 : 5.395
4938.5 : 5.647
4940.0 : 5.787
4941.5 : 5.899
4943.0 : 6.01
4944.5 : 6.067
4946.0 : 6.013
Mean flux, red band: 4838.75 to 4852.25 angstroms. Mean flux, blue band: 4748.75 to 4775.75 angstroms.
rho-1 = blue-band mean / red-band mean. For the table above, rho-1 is 1.00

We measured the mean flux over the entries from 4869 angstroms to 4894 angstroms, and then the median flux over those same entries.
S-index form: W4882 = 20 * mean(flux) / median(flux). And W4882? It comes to 19.9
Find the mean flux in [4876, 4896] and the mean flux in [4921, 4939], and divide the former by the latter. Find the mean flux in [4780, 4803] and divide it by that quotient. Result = 5.7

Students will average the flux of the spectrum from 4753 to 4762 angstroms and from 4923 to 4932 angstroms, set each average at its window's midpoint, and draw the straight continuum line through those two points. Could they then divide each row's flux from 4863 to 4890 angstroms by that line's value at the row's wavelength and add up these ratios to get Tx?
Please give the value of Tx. 16.7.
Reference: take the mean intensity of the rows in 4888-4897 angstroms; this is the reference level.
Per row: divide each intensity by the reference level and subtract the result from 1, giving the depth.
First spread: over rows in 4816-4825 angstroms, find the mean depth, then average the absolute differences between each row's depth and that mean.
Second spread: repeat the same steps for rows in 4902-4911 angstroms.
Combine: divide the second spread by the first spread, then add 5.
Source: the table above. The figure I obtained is 5.77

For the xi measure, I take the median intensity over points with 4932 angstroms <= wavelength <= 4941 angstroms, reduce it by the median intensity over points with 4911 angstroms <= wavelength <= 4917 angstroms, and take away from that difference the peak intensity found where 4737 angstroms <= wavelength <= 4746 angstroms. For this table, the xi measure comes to -5.84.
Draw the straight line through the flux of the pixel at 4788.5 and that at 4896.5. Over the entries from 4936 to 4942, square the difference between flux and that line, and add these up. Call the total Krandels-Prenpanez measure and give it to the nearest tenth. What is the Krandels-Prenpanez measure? 2.4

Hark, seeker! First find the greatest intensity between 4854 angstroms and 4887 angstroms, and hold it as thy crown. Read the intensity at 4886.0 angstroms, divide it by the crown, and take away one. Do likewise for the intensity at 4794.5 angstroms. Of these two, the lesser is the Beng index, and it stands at -0.10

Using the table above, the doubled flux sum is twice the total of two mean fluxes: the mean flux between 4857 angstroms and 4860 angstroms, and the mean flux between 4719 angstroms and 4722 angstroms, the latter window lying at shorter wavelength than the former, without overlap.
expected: 22.0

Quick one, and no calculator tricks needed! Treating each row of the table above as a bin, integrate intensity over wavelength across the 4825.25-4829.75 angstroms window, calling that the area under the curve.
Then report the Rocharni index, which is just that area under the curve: 23.4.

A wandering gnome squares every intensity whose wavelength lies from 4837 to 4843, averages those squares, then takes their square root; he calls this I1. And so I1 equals 5.94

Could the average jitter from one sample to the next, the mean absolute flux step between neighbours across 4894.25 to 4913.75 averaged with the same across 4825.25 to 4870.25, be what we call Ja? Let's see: 0.11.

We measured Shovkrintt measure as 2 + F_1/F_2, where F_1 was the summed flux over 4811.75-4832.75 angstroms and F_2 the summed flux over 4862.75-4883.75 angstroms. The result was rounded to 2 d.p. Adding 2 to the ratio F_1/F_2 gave 3.08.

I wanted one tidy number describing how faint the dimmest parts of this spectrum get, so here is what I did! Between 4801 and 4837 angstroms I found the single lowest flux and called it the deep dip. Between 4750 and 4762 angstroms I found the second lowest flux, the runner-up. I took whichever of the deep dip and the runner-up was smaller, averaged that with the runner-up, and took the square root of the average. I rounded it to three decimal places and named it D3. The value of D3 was 2.313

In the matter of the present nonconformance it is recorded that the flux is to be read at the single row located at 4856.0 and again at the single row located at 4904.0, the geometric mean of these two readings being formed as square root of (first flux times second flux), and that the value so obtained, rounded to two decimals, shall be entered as 5.27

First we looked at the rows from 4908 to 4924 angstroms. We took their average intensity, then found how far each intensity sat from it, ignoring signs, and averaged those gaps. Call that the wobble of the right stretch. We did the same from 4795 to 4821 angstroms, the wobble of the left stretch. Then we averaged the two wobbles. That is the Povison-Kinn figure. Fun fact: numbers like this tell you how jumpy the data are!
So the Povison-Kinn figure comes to 0.191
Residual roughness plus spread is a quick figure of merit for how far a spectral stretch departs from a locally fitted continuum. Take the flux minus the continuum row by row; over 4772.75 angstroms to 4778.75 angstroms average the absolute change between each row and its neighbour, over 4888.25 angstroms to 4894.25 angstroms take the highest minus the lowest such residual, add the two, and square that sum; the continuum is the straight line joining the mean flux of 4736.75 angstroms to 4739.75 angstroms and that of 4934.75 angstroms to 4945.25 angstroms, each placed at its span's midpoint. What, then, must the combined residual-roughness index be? 0.14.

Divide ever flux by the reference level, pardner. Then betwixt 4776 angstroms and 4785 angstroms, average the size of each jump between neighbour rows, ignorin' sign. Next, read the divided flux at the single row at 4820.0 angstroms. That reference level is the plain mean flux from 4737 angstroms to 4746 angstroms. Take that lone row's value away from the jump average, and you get -1.13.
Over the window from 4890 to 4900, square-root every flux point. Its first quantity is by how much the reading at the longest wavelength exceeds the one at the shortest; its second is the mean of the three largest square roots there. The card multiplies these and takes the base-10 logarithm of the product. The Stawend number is -0.93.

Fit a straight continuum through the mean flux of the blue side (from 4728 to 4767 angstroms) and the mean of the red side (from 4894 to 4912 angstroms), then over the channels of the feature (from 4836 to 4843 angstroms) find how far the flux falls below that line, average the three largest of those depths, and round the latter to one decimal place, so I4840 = -0.5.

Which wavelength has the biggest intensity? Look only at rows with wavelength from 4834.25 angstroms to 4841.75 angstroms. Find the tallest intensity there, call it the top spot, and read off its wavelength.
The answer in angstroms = 4841.0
